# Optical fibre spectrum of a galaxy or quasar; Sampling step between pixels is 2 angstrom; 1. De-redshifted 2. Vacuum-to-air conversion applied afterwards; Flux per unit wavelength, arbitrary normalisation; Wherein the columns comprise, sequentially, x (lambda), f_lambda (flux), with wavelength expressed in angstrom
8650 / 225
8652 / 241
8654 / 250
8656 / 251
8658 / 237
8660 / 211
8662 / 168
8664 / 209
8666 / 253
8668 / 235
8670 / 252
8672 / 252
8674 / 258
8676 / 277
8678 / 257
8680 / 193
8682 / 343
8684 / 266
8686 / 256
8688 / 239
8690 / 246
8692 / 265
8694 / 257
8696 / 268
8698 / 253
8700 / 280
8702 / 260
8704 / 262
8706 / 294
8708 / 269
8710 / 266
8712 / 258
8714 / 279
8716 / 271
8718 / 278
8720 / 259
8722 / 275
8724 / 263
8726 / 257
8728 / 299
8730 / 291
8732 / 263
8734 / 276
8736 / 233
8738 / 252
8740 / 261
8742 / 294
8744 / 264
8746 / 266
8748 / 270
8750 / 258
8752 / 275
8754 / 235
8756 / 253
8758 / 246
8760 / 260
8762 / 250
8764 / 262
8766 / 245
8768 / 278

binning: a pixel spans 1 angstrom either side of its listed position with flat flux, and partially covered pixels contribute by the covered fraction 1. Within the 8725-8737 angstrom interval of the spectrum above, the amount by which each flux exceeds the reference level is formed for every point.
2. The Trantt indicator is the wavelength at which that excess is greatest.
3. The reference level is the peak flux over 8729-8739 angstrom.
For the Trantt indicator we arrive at 8728 angstrom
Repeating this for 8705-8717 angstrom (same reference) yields 8706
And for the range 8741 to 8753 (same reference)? 8742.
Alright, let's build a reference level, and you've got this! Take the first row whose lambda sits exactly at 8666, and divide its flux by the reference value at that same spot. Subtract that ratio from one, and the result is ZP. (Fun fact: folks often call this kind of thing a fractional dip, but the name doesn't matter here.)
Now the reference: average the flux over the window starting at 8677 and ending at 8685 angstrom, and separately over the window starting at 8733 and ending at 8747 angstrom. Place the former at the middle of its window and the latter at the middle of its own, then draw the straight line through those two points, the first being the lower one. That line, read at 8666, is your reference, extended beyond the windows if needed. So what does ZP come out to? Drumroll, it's 0.045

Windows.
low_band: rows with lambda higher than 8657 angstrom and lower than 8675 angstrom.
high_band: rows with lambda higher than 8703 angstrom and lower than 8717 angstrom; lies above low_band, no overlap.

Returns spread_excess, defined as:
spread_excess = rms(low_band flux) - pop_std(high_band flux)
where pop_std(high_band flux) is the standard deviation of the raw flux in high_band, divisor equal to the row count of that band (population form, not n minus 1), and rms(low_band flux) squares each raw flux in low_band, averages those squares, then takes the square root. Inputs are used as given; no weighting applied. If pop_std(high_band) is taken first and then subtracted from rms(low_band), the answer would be 221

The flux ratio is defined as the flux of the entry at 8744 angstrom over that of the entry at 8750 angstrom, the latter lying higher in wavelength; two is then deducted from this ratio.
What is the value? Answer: -0.98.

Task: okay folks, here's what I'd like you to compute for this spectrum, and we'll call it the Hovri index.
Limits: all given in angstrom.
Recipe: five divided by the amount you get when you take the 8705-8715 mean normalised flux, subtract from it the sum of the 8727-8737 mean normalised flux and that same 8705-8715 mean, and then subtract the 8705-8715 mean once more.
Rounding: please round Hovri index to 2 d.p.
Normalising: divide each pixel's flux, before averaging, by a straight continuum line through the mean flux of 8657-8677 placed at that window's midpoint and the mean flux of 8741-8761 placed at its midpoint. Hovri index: -2.31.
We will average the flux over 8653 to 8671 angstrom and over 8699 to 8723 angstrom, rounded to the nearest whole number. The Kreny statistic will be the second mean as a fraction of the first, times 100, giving 118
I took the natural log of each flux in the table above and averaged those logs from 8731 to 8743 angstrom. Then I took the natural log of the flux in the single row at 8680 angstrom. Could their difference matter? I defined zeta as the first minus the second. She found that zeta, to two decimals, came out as 0.31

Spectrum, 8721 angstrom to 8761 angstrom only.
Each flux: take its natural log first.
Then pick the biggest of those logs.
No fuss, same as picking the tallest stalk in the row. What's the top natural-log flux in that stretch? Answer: 5.70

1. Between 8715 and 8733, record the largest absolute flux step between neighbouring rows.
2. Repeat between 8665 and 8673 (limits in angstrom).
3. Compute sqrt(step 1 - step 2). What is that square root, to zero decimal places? 5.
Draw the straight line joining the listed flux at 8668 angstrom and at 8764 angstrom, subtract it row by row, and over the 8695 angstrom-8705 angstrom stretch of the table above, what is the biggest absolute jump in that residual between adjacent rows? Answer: 26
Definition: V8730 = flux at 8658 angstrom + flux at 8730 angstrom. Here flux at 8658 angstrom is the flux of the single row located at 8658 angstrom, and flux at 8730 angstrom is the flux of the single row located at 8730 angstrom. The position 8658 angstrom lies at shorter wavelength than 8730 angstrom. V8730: 528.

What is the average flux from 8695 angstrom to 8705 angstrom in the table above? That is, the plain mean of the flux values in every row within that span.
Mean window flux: 265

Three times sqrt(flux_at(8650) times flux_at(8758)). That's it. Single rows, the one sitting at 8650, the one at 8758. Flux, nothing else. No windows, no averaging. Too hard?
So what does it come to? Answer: 706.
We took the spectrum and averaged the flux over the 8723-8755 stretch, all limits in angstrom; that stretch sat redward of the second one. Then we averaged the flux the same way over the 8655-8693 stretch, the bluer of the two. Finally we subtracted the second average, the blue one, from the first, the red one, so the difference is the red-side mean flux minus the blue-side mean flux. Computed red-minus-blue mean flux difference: 20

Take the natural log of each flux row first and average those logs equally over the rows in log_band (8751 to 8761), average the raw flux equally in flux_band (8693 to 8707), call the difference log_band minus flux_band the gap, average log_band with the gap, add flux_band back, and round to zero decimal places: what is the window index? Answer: 139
